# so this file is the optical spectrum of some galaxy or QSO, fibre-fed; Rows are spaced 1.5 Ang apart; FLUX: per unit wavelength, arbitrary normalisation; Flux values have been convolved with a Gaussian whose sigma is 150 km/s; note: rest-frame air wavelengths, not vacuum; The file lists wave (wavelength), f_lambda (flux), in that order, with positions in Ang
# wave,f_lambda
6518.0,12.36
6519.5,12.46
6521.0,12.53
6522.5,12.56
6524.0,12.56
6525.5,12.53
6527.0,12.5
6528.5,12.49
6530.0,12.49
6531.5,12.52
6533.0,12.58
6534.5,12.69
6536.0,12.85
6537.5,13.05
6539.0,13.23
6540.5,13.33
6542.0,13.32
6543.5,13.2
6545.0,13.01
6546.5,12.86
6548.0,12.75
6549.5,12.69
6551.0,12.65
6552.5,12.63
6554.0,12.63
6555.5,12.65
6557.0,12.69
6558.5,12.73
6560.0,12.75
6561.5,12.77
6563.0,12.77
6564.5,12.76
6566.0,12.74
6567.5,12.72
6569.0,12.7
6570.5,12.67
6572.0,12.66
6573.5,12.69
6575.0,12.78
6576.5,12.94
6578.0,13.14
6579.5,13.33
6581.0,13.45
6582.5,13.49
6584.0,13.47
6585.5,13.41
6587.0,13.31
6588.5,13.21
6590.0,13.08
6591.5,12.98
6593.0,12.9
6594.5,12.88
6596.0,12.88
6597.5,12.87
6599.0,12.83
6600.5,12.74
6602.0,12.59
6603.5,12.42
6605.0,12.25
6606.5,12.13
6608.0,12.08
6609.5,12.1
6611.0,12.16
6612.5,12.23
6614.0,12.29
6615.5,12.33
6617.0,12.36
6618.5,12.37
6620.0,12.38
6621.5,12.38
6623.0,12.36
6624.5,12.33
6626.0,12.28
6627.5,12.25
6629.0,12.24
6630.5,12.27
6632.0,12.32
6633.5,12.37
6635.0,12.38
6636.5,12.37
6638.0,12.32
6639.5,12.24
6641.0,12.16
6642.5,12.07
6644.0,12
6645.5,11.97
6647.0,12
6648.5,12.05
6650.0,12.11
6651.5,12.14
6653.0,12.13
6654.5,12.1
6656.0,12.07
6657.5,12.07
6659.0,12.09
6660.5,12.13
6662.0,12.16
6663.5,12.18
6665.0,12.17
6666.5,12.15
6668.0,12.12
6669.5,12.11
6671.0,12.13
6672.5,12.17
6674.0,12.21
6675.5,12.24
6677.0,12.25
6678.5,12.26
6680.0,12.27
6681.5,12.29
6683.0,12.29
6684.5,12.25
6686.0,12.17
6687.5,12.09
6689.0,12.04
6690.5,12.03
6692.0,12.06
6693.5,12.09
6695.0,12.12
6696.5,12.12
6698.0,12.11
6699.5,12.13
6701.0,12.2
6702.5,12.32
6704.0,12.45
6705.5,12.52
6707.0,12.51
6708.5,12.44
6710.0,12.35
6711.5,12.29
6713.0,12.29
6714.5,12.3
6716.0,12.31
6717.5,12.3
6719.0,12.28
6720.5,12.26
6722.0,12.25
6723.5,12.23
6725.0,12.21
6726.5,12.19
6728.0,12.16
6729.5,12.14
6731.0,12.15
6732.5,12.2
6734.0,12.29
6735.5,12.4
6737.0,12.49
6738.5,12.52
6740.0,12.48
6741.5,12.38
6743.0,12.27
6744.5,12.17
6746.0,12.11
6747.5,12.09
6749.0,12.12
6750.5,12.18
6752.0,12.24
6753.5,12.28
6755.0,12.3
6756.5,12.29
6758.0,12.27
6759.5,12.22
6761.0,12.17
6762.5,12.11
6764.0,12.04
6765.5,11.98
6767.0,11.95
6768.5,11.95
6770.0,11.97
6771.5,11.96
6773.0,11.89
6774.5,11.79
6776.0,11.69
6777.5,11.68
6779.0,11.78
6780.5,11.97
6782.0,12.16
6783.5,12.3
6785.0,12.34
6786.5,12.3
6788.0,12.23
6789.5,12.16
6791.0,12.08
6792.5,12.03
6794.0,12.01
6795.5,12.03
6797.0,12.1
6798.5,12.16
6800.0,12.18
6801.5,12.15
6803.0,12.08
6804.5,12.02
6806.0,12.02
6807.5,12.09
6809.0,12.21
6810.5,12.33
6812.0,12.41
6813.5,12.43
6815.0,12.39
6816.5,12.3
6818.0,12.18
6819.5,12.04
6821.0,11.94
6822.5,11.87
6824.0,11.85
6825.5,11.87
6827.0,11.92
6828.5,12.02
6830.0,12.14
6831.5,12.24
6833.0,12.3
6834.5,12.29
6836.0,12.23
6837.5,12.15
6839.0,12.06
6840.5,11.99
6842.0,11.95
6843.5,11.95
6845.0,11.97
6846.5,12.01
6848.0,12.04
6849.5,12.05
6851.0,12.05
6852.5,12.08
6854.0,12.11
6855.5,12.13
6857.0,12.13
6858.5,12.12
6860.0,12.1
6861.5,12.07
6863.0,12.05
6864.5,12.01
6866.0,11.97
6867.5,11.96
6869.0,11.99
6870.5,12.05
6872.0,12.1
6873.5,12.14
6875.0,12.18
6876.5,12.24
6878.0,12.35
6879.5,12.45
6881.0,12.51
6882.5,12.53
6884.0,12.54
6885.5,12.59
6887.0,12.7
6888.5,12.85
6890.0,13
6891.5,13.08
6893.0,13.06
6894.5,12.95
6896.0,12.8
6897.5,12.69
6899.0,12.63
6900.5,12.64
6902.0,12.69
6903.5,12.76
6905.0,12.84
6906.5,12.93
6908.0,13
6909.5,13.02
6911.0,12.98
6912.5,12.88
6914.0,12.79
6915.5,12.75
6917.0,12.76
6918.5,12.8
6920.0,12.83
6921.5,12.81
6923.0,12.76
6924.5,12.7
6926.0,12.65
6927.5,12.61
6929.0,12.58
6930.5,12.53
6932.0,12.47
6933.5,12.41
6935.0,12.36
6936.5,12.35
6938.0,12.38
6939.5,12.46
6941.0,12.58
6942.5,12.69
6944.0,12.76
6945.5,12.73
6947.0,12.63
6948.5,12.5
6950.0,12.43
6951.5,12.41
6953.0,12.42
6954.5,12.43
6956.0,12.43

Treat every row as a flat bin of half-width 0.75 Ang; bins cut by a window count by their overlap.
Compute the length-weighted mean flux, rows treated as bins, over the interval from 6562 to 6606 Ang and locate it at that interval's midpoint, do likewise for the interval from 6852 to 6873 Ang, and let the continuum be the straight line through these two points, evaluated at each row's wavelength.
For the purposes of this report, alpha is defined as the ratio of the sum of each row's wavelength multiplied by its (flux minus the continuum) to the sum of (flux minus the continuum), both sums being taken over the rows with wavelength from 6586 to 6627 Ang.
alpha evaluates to 6616.3 Ang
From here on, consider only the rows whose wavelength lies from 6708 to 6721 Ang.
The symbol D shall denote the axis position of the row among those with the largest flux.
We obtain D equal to 6708.5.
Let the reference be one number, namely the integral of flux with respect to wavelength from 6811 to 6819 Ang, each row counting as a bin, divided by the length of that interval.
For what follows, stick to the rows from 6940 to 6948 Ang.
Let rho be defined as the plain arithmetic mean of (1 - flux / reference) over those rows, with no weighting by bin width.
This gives -0.03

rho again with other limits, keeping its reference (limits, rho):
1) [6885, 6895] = -0.05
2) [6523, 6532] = -0.01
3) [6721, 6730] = 0.01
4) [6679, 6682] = 0.00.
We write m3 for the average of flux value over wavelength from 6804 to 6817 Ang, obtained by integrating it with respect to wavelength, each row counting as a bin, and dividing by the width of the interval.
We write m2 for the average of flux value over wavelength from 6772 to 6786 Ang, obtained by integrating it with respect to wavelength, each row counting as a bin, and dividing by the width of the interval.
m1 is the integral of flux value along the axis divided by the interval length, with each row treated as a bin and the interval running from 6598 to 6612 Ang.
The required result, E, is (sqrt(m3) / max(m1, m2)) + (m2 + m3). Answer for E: 24.5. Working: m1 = 12.4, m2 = 12.0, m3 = 12.2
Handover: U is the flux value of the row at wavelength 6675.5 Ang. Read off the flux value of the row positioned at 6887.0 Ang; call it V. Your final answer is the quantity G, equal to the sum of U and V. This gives 24.9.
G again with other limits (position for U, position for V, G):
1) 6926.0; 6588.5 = 25.9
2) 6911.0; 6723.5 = 25.2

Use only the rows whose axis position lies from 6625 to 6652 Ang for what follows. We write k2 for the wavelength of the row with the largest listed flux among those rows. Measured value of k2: 6635.0 Ang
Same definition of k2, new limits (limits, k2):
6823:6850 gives 6833.0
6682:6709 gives 6705.5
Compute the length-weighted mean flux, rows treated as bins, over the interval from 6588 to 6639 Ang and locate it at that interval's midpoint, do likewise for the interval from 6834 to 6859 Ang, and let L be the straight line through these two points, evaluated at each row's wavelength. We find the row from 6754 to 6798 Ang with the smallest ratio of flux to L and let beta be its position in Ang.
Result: 6777.5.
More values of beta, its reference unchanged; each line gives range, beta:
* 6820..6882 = 6824.0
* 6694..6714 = 6698.0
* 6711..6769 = 6767.0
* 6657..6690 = 6657.5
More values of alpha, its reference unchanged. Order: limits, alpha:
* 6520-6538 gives 6527.8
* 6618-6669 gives 6644.5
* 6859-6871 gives 6867.4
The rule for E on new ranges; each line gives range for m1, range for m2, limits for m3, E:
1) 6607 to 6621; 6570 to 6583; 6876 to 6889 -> 25.8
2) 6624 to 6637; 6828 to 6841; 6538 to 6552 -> 25.5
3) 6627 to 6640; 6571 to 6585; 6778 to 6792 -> 25.5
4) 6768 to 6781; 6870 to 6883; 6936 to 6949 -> 25.1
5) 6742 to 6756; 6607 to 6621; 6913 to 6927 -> 25.3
